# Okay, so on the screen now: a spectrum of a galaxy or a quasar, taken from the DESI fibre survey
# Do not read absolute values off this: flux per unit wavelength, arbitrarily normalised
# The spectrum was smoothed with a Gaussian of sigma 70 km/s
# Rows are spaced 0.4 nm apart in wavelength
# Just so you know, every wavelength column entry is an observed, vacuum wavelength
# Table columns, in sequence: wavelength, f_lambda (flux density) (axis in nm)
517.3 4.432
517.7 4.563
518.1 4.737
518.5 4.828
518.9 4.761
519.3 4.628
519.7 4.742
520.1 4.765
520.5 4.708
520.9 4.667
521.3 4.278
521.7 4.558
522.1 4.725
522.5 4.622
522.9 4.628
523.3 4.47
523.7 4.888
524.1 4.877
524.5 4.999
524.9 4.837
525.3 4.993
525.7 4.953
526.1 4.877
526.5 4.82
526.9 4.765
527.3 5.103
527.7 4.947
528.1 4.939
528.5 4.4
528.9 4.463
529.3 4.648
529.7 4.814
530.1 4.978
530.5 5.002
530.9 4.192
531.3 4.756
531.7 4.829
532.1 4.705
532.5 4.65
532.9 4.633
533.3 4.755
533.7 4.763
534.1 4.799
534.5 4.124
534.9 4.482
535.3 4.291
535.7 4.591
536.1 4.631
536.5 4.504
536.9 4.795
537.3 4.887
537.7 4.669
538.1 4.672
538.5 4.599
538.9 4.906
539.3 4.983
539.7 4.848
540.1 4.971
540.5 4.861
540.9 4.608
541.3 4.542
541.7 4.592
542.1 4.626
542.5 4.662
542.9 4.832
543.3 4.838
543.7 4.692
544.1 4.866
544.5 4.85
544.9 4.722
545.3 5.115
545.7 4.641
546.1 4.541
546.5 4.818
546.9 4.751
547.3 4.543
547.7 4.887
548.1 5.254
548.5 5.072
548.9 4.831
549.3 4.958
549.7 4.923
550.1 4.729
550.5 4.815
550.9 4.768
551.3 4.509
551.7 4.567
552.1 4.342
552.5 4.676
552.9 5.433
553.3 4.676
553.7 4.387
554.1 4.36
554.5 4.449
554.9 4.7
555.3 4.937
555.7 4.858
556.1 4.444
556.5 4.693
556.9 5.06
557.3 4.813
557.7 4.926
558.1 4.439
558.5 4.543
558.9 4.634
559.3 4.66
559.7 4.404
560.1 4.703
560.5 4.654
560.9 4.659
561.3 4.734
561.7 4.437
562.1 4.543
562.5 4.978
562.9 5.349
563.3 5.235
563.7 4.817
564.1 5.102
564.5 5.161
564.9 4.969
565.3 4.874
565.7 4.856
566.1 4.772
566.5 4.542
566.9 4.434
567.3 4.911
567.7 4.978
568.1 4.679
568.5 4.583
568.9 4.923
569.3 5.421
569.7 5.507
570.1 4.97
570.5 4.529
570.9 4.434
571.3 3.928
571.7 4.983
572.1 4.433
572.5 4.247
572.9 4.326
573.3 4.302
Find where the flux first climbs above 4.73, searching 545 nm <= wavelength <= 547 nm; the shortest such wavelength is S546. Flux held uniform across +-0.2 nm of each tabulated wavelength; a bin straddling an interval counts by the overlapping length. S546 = 545.3 nm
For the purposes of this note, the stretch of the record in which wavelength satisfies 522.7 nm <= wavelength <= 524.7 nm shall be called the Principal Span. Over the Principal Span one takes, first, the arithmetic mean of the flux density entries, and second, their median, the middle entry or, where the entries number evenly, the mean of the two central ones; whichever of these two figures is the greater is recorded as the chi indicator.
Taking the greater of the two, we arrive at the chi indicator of 4.9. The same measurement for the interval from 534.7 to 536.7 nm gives 4.5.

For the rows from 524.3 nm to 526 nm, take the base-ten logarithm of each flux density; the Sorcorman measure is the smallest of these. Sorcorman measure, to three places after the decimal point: 0.685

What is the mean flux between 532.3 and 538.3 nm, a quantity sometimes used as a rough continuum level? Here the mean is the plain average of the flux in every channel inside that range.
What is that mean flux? 4.62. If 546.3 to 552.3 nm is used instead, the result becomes 4.78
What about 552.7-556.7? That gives 4.69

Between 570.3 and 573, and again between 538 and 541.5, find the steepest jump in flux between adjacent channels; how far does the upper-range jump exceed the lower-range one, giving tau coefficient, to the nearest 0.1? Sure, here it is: 0.7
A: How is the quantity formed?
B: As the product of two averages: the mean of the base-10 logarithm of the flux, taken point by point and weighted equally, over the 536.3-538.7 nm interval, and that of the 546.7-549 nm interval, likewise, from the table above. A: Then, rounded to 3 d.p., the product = 0.462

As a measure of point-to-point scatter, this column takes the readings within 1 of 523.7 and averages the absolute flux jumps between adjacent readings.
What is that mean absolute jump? 0.18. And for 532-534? 0.05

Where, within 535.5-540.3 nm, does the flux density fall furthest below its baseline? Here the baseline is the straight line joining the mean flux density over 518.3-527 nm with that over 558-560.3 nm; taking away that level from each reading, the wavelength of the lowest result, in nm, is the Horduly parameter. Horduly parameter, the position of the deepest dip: 536.5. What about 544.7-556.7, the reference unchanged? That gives 552.1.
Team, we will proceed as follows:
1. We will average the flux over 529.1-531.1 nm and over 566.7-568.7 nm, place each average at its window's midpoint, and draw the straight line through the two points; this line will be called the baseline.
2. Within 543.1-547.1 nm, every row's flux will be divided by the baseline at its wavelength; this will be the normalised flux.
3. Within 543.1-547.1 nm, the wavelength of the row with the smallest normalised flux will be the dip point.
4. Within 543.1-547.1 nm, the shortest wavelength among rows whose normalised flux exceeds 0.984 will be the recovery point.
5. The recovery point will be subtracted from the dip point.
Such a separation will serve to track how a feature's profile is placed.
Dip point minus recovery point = 2.80 nm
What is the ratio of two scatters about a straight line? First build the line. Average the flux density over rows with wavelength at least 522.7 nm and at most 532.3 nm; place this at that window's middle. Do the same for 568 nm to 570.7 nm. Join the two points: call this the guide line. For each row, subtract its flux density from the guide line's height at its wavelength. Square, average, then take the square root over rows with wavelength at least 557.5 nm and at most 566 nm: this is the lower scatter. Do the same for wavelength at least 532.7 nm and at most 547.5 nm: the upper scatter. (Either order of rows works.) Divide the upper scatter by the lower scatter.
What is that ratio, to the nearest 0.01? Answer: 0.79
